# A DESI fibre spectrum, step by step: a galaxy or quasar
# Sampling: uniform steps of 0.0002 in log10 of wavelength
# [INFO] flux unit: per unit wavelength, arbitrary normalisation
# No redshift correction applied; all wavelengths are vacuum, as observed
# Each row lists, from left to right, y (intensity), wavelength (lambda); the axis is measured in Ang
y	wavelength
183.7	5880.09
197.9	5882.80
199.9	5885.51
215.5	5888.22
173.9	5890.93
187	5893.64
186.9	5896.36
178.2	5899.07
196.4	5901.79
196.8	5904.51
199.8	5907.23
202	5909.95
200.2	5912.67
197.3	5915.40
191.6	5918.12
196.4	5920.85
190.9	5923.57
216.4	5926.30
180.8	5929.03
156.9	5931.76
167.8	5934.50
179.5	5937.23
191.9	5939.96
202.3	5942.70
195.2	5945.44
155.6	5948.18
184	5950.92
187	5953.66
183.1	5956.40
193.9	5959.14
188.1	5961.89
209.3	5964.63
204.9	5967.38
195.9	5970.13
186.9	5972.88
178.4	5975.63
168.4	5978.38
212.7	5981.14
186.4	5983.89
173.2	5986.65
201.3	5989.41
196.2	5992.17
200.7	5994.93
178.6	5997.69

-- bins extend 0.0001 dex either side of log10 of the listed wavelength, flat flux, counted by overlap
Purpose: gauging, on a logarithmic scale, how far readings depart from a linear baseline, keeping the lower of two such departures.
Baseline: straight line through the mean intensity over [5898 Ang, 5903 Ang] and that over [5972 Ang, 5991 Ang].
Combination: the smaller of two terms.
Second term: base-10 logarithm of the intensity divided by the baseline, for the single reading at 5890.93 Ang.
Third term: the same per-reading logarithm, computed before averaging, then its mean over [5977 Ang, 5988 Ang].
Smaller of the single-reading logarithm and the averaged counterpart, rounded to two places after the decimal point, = -0.03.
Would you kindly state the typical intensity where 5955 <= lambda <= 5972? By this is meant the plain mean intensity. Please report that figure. 196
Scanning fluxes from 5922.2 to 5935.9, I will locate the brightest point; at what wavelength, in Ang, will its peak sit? 5926.30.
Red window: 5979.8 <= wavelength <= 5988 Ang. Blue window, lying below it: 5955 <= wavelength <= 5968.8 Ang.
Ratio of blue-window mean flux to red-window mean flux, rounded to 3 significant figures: 1.03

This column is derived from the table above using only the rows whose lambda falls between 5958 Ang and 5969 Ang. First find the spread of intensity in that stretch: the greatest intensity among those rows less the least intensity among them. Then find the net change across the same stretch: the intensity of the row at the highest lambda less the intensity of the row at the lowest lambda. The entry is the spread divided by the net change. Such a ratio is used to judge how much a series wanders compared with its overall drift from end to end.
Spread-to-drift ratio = 1.9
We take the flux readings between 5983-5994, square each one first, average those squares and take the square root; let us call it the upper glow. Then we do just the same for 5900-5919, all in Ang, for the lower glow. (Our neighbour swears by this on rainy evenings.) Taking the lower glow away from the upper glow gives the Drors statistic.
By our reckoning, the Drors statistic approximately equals -8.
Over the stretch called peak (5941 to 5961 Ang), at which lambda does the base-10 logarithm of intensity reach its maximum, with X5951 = 5942.70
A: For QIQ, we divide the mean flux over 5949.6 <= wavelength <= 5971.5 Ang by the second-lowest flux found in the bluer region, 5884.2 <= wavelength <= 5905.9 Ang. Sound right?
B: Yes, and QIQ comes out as 1.08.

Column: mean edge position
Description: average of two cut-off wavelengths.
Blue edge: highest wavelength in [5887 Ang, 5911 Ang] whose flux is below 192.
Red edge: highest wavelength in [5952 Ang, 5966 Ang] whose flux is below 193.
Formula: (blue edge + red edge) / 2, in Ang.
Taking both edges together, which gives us 5930.5 Ang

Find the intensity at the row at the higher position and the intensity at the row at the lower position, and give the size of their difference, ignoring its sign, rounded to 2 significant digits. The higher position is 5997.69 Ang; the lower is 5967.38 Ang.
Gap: 26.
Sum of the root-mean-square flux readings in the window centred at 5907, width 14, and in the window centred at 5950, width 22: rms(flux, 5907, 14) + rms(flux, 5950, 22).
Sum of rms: 386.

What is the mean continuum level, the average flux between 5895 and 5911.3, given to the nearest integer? 193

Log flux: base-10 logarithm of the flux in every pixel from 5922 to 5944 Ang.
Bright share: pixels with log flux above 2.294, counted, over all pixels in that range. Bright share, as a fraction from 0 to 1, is 0.25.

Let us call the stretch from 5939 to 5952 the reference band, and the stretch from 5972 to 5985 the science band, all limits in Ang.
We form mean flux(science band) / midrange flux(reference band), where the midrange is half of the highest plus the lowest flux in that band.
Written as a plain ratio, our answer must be 1.04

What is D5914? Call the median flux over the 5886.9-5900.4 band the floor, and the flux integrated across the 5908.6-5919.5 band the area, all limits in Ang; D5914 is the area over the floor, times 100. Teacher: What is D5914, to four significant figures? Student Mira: 1153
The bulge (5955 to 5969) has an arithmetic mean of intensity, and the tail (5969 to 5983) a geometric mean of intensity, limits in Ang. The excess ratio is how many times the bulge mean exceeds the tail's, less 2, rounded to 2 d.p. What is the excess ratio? -0.96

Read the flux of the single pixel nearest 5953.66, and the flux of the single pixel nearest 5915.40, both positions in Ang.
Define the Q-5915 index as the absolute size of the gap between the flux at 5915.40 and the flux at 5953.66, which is 10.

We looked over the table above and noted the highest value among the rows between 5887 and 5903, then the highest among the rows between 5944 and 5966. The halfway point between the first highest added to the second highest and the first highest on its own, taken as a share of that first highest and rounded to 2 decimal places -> 1.49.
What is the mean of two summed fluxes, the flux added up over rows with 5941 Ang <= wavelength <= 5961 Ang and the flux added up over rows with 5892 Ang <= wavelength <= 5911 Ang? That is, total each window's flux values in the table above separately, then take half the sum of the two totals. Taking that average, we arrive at 1324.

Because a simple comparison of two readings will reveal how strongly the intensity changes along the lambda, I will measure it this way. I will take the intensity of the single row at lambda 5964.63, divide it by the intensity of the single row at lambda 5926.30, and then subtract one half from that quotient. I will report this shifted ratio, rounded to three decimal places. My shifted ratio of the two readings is 0.467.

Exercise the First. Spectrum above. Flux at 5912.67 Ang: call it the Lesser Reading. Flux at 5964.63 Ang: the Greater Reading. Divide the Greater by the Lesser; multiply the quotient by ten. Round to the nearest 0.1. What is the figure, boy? 10.5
